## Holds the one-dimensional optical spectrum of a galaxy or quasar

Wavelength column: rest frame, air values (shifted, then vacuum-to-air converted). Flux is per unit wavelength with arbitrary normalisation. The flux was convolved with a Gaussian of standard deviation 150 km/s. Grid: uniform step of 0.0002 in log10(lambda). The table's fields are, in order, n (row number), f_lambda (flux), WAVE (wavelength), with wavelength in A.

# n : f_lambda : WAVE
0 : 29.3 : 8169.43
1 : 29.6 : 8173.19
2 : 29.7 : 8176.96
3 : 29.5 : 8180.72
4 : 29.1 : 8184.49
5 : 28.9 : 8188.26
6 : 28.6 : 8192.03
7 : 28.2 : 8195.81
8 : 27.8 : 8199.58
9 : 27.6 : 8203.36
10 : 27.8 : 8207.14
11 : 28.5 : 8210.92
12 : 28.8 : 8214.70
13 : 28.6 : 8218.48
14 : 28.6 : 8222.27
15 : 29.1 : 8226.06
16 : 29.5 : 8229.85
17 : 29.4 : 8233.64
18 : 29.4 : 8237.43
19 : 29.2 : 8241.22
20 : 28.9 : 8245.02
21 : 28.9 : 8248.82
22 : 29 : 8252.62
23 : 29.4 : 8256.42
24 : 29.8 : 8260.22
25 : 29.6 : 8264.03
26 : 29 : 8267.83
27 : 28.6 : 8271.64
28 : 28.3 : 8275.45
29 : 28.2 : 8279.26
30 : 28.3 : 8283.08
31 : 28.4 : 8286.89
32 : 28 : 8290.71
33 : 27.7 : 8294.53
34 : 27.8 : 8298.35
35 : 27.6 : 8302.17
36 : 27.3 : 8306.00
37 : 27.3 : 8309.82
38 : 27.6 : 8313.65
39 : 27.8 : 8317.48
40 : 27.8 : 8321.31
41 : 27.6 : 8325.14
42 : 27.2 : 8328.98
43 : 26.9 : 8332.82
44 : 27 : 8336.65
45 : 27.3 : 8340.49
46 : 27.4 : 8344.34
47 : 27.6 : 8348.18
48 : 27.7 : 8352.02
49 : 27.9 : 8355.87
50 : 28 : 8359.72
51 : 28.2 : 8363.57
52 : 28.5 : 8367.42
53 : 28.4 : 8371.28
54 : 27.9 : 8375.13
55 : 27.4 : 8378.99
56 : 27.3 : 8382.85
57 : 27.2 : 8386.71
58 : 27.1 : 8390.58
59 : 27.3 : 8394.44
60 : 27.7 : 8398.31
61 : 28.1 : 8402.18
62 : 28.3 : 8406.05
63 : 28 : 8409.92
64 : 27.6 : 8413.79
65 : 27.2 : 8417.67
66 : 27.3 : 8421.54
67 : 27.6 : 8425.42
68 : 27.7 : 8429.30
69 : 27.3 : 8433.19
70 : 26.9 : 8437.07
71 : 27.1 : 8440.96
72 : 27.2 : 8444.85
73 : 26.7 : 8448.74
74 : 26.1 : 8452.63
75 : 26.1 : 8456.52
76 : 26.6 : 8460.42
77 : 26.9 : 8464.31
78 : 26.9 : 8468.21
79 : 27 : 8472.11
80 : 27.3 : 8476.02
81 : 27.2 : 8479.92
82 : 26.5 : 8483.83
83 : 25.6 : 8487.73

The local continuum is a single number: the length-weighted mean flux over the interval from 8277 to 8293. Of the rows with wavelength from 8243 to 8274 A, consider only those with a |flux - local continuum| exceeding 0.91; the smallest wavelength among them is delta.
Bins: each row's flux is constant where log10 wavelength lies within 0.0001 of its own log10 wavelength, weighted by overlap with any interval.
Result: 8256.42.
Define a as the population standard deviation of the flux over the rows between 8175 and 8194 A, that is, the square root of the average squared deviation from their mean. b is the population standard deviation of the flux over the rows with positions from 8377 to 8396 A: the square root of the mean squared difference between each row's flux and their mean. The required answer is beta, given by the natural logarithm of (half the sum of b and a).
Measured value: -1.4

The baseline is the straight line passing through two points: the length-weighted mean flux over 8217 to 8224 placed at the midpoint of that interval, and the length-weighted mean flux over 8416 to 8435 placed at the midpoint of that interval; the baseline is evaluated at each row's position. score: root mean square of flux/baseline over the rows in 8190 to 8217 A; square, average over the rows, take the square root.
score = 0.98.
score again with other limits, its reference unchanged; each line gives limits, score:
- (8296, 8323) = 0.98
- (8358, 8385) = 1.01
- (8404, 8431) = 1.01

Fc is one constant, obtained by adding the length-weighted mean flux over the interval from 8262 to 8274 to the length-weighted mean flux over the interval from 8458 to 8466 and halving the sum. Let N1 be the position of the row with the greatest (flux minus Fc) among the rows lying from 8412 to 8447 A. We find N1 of 8429.30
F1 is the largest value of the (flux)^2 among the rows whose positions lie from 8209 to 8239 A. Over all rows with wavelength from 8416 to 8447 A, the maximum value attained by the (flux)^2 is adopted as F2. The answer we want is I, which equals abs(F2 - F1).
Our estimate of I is 103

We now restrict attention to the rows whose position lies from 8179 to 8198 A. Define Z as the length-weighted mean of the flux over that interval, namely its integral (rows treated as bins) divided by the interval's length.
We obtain 28.8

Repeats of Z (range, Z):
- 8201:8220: 28.2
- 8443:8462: 26.5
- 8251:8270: 29.4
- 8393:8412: 27.9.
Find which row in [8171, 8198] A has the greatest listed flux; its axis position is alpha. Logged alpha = 8176.96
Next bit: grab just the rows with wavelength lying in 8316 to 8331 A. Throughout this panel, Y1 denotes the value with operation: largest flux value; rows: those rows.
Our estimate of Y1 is 27.8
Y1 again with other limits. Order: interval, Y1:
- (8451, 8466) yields 26.9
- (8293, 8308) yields 27.8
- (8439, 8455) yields 27.2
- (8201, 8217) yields 28.8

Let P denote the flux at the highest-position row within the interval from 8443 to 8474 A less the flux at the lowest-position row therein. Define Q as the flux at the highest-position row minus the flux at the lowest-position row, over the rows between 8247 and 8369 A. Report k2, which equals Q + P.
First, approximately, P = -0.2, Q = -0.4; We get -0.6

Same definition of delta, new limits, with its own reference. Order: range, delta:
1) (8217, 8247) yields 8229.85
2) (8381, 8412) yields 8386.71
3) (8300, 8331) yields 8328.98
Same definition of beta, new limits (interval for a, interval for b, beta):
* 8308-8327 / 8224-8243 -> -1.8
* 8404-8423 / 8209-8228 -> -1.2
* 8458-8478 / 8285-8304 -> -1.4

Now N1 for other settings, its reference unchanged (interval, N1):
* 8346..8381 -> 8367.42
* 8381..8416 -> 8406.05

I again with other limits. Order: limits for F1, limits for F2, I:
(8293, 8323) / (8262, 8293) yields 103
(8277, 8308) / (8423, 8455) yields 39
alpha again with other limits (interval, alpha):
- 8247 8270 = 8260.22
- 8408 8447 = 8409.92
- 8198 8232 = 8229.85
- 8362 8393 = 8367.42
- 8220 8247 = 8229.85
